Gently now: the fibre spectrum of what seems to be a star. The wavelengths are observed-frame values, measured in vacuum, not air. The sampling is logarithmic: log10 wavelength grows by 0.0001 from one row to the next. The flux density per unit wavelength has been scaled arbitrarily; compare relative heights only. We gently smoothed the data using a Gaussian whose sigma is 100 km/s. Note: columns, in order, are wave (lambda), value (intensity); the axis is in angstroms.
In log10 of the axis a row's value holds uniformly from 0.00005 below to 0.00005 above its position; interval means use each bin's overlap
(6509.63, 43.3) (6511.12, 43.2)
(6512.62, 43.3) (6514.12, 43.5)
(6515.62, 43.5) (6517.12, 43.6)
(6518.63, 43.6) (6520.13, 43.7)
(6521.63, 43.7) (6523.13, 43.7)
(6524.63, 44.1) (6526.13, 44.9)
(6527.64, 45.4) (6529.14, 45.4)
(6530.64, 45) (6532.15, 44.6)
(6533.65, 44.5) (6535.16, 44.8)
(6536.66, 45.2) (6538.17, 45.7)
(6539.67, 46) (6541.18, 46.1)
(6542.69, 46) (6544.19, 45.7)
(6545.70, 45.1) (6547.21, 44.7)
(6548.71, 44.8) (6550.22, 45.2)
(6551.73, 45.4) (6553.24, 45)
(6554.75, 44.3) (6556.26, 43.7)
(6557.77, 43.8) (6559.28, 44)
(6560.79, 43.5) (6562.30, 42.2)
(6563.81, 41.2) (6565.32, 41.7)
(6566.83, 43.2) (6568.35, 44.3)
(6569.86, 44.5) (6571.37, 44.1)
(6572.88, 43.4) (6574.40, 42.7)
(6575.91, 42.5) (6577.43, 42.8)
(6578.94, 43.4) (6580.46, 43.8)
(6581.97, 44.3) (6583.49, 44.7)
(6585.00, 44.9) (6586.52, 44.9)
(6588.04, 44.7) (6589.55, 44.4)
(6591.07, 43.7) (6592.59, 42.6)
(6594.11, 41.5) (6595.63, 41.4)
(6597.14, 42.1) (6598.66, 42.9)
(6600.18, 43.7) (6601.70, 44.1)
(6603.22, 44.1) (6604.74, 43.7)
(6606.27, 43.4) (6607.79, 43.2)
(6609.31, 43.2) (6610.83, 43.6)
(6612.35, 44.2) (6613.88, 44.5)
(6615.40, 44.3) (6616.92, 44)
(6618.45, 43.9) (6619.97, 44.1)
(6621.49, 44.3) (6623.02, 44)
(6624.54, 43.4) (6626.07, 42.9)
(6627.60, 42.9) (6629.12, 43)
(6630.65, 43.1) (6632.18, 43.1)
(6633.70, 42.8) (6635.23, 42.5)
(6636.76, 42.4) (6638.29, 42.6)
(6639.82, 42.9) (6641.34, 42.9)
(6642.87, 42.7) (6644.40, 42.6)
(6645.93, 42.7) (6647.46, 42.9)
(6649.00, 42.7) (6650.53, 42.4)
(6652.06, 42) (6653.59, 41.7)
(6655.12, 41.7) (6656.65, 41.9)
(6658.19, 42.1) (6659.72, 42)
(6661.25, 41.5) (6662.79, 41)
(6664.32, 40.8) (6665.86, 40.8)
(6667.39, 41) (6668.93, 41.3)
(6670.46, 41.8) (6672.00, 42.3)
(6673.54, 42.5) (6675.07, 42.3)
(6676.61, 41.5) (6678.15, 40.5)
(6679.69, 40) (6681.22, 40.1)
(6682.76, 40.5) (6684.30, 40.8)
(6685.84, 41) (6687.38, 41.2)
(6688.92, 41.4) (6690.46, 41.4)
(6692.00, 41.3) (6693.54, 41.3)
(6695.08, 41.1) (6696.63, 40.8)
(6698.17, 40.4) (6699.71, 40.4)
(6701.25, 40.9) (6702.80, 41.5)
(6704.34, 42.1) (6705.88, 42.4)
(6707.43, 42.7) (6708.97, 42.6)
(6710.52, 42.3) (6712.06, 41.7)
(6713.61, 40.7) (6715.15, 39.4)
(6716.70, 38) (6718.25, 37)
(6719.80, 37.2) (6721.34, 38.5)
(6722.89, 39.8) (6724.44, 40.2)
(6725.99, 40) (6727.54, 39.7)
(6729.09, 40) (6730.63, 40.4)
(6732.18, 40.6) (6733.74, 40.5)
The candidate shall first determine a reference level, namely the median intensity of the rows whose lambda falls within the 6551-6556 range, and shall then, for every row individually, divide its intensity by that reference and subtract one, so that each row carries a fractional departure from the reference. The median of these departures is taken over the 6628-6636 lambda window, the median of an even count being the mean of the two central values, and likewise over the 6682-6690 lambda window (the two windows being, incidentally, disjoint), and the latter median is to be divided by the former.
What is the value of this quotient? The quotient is 2.0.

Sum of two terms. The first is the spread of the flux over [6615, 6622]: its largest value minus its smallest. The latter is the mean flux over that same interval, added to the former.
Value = 44.5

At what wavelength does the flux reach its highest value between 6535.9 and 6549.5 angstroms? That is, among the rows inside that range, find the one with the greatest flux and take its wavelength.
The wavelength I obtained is 6541.18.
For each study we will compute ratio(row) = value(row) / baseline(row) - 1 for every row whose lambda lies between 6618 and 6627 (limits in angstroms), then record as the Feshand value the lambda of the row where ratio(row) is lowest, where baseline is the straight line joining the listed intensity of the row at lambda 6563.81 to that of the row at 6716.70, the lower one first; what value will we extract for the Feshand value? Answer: 6626.07 angstroms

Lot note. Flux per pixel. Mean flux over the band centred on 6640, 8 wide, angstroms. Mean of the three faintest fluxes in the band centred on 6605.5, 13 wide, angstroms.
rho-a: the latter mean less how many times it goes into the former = 42.3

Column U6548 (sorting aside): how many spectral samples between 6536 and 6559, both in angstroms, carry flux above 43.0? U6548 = 15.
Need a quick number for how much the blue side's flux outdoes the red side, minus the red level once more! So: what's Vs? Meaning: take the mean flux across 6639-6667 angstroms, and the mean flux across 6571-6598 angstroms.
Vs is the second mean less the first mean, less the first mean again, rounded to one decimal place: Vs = -40.7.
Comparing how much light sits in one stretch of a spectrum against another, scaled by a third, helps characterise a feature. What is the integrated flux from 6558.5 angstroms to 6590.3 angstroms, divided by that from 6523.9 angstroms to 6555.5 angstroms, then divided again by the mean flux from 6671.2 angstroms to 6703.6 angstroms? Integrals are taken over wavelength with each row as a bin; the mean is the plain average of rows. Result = 0.0236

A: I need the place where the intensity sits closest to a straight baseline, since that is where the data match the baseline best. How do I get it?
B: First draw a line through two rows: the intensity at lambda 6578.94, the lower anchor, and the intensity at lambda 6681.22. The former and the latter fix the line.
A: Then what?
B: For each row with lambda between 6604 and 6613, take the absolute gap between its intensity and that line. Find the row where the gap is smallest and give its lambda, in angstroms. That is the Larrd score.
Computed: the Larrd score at 6607.79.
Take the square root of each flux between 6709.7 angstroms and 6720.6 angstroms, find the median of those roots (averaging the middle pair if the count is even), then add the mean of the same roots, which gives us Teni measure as 12.6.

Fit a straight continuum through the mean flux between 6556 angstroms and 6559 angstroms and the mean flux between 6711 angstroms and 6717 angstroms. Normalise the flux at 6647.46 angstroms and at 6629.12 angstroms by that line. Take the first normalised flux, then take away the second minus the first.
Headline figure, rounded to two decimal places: 1.04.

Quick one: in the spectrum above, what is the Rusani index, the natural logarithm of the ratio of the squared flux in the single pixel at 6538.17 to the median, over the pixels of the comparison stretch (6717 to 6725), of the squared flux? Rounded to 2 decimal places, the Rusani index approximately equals 0.34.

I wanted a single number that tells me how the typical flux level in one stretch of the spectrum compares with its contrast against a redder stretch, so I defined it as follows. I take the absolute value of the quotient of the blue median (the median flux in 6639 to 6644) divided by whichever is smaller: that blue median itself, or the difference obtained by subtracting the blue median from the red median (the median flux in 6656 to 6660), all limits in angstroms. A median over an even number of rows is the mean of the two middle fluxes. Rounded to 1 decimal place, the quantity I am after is 47.7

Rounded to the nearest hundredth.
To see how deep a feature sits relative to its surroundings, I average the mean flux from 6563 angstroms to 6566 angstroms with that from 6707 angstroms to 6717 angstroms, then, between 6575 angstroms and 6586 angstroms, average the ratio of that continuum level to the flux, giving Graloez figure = 0.94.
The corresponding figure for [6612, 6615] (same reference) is 0.93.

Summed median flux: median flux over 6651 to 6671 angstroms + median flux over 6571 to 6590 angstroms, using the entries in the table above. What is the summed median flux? 85.8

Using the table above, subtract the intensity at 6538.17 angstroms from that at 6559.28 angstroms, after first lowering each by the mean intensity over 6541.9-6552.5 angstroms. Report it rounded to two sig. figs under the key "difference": -1.7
